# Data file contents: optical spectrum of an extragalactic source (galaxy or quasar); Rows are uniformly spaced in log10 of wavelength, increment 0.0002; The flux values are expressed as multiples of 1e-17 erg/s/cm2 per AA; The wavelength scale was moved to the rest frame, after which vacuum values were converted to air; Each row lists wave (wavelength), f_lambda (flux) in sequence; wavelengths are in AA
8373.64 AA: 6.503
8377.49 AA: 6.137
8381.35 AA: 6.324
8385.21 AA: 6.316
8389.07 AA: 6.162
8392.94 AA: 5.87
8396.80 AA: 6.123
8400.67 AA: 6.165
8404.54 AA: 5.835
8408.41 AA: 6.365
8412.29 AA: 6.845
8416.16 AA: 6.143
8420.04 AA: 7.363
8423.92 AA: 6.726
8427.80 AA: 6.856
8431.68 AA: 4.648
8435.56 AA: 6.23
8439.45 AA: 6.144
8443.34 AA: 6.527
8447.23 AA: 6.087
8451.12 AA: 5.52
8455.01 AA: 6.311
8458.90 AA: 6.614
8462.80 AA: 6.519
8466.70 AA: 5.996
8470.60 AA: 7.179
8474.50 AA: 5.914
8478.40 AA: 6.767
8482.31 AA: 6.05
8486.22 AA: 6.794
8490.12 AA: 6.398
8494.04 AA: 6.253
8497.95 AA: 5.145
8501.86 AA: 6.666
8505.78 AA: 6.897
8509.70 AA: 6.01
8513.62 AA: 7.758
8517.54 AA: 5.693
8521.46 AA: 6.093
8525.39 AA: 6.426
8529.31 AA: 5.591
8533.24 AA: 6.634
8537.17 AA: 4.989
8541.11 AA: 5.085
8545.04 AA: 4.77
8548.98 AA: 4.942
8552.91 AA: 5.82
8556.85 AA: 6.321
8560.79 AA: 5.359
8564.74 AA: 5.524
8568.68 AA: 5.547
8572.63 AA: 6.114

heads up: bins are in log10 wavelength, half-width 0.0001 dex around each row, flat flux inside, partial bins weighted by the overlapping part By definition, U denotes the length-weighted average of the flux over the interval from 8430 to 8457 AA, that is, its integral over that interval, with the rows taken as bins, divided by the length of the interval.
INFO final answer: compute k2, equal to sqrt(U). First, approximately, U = 5.94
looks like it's 2.44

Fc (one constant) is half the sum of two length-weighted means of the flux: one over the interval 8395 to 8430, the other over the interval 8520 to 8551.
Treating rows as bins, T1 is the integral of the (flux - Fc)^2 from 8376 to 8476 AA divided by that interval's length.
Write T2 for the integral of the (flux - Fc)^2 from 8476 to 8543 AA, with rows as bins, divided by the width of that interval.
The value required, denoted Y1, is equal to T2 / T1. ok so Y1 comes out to 1.6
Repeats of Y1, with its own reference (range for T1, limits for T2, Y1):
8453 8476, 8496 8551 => 2.1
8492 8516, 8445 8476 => 0.4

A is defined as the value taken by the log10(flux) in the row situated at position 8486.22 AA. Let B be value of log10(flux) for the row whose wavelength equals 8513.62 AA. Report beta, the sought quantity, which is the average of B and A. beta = 0.86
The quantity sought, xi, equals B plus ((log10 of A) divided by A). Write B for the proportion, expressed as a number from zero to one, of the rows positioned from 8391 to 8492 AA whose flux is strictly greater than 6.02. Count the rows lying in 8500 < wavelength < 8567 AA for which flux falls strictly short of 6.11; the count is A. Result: 0.86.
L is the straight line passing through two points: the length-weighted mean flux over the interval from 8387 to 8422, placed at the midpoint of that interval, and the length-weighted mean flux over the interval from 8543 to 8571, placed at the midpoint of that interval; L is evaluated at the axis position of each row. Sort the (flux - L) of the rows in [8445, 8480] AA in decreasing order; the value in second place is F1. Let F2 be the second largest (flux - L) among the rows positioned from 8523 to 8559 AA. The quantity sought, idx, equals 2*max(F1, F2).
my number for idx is 1.71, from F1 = 0.86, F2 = 0.8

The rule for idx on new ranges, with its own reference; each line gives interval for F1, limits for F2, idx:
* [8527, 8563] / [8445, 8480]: 1.71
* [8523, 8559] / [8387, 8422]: 1.69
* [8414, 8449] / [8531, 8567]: 1.69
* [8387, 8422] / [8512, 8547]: 2.05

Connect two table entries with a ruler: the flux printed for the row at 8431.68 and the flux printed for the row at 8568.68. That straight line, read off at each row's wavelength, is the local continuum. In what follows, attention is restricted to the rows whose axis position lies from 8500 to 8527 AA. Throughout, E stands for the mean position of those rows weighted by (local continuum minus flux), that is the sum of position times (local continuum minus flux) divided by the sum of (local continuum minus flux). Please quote 8512.2 AA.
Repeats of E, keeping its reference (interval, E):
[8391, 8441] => 8415.4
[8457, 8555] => 8489.5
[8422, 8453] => 8436.0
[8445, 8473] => 8460.3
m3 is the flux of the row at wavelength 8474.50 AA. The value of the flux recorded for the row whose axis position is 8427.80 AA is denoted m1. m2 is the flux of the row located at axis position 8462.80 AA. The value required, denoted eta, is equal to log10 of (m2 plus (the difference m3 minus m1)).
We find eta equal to 0.746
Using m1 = 6.856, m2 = 6.519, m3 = 5.914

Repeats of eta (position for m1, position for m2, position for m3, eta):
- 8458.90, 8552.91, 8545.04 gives 0.599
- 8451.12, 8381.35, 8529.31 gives 0.806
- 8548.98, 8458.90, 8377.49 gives 0.893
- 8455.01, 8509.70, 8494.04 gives 0.775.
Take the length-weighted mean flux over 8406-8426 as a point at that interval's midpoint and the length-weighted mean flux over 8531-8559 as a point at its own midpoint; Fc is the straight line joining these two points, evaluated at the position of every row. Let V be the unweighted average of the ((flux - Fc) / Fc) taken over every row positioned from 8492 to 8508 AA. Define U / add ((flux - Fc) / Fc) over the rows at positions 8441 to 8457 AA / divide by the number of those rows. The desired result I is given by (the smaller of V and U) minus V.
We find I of -0.10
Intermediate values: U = -0.04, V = 0.056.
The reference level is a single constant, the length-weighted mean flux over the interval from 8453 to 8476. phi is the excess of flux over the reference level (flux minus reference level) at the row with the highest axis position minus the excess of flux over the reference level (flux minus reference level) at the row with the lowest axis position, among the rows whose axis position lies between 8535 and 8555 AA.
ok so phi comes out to 0.8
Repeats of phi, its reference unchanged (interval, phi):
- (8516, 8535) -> 0.9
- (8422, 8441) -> -0.6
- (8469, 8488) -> -0.4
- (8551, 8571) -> -0.3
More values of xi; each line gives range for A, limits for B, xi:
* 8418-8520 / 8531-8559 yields 0.39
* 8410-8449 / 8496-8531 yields 0.71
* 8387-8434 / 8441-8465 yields 0.99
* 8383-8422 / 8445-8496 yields 0.92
